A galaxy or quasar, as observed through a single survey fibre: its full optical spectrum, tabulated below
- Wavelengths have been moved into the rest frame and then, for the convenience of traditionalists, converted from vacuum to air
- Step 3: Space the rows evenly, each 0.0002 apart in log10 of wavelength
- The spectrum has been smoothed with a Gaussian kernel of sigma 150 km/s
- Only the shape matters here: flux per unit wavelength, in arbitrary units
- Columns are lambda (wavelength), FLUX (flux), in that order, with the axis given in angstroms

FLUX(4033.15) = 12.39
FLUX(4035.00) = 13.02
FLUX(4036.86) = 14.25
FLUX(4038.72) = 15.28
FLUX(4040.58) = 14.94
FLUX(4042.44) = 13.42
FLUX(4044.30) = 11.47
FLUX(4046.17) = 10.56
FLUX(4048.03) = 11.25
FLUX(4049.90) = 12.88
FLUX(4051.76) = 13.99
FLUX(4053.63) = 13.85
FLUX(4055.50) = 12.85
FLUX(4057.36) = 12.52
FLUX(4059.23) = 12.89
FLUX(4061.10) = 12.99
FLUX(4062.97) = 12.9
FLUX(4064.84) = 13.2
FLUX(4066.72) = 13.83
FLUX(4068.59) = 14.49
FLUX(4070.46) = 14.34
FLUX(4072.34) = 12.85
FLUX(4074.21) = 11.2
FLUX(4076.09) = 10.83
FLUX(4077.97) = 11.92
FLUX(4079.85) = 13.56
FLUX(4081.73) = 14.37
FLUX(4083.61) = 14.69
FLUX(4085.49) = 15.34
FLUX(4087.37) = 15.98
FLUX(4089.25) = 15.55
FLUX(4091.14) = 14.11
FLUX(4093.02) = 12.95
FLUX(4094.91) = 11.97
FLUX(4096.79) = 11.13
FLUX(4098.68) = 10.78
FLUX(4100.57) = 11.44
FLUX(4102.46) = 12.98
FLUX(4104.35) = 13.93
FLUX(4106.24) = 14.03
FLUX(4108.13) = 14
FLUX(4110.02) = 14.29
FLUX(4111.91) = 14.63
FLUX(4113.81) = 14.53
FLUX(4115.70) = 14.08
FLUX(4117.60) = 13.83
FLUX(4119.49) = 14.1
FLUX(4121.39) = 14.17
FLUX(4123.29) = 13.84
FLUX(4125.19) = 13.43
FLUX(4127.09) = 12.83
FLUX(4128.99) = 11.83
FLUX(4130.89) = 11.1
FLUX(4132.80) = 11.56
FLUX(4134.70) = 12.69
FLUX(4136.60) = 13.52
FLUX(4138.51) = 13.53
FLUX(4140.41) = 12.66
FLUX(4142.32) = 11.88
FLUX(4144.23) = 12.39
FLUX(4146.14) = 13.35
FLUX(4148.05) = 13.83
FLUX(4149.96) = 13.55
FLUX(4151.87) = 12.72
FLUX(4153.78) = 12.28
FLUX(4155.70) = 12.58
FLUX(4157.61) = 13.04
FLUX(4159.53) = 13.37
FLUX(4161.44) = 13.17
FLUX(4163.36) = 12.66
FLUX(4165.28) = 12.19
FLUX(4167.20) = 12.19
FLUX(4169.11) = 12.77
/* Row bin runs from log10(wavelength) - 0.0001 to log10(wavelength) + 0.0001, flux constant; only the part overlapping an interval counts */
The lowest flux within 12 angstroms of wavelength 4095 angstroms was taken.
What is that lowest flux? 10.78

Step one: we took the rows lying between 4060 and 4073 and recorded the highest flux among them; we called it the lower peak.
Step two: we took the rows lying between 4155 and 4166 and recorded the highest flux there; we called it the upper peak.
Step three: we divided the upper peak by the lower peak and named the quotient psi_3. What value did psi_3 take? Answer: 0.92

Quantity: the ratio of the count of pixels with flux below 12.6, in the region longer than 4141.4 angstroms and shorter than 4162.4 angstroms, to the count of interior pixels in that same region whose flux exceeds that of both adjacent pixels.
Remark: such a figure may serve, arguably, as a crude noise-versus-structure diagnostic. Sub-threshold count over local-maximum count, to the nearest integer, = 2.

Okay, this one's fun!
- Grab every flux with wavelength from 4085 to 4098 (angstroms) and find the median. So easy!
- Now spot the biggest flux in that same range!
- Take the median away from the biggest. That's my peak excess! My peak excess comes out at 1.9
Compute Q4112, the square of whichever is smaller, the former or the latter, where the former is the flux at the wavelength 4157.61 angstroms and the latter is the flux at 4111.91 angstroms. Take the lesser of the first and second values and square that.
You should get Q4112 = 170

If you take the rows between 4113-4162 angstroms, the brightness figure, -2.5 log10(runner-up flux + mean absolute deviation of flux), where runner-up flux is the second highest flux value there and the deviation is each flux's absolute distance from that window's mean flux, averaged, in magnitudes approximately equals -2.93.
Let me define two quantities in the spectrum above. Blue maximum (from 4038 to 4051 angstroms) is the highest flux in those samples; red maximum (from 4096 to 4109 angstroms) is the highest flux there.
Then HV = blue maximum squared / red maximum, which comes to 16.6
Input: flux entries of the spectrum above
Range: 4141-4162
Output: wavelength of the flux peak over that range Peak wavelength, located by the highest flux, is 4148.05 angstroms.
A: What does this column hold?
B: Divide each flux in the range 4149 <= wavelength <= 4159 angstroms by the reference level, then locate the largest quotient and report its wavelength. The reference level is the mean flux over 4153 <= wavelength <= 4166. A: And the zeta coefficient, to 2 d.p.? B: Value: 4149.96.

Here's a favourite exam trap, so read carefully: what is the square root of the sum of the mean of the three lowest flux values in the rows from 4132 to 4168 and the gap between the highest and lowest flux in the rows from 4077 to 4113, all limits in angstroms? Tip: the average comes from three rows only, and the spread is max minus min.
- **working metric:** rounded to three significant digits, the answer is 4.13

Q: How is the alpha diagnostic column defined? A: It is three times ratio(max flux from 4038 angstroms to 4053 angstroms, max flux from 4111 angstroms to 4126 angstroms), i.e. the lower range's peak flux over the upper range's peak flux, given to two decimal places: 3.13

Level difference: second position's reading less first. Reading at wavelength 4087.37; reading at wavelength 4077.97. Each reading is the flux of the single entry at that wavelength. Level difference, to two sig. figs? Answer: -4.1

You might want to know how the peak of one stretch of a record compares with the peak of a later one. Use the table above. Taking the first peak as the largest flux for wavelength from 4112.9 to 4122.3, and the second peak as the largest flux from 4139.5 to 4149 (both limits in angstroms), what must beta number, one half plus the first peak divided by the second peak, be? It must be 1.55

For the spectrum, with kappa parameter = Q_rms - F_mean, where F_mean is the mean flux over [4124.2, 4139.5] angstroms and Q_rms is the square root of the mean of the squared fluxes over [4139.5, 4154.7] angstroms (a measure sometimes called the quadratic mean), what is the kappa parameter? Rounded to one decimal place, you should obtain 0.3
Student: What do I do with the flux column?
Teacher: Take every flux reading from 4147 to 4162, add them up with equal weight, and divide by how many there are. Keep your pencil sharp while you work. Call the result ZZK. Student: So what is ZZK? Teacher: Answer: 13.1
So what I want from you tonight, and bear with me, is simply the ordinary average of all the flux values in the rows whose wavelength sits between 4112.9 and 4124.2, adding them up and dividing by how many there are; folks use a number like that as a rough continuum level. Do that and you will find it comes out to 14.1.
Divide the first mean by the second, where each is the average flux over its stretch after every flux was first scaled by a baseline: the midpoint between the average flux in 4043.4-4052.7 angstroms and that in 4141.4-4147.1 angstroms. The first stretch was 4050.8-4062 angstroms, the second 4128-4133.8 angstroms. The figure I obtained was 1.15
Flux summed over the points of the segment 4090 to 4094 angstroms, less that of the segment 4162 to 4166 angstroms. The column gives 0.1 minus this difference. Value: -2.1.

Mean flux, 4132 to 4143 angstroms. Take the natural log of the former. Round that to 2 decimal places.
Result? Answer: 2.54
